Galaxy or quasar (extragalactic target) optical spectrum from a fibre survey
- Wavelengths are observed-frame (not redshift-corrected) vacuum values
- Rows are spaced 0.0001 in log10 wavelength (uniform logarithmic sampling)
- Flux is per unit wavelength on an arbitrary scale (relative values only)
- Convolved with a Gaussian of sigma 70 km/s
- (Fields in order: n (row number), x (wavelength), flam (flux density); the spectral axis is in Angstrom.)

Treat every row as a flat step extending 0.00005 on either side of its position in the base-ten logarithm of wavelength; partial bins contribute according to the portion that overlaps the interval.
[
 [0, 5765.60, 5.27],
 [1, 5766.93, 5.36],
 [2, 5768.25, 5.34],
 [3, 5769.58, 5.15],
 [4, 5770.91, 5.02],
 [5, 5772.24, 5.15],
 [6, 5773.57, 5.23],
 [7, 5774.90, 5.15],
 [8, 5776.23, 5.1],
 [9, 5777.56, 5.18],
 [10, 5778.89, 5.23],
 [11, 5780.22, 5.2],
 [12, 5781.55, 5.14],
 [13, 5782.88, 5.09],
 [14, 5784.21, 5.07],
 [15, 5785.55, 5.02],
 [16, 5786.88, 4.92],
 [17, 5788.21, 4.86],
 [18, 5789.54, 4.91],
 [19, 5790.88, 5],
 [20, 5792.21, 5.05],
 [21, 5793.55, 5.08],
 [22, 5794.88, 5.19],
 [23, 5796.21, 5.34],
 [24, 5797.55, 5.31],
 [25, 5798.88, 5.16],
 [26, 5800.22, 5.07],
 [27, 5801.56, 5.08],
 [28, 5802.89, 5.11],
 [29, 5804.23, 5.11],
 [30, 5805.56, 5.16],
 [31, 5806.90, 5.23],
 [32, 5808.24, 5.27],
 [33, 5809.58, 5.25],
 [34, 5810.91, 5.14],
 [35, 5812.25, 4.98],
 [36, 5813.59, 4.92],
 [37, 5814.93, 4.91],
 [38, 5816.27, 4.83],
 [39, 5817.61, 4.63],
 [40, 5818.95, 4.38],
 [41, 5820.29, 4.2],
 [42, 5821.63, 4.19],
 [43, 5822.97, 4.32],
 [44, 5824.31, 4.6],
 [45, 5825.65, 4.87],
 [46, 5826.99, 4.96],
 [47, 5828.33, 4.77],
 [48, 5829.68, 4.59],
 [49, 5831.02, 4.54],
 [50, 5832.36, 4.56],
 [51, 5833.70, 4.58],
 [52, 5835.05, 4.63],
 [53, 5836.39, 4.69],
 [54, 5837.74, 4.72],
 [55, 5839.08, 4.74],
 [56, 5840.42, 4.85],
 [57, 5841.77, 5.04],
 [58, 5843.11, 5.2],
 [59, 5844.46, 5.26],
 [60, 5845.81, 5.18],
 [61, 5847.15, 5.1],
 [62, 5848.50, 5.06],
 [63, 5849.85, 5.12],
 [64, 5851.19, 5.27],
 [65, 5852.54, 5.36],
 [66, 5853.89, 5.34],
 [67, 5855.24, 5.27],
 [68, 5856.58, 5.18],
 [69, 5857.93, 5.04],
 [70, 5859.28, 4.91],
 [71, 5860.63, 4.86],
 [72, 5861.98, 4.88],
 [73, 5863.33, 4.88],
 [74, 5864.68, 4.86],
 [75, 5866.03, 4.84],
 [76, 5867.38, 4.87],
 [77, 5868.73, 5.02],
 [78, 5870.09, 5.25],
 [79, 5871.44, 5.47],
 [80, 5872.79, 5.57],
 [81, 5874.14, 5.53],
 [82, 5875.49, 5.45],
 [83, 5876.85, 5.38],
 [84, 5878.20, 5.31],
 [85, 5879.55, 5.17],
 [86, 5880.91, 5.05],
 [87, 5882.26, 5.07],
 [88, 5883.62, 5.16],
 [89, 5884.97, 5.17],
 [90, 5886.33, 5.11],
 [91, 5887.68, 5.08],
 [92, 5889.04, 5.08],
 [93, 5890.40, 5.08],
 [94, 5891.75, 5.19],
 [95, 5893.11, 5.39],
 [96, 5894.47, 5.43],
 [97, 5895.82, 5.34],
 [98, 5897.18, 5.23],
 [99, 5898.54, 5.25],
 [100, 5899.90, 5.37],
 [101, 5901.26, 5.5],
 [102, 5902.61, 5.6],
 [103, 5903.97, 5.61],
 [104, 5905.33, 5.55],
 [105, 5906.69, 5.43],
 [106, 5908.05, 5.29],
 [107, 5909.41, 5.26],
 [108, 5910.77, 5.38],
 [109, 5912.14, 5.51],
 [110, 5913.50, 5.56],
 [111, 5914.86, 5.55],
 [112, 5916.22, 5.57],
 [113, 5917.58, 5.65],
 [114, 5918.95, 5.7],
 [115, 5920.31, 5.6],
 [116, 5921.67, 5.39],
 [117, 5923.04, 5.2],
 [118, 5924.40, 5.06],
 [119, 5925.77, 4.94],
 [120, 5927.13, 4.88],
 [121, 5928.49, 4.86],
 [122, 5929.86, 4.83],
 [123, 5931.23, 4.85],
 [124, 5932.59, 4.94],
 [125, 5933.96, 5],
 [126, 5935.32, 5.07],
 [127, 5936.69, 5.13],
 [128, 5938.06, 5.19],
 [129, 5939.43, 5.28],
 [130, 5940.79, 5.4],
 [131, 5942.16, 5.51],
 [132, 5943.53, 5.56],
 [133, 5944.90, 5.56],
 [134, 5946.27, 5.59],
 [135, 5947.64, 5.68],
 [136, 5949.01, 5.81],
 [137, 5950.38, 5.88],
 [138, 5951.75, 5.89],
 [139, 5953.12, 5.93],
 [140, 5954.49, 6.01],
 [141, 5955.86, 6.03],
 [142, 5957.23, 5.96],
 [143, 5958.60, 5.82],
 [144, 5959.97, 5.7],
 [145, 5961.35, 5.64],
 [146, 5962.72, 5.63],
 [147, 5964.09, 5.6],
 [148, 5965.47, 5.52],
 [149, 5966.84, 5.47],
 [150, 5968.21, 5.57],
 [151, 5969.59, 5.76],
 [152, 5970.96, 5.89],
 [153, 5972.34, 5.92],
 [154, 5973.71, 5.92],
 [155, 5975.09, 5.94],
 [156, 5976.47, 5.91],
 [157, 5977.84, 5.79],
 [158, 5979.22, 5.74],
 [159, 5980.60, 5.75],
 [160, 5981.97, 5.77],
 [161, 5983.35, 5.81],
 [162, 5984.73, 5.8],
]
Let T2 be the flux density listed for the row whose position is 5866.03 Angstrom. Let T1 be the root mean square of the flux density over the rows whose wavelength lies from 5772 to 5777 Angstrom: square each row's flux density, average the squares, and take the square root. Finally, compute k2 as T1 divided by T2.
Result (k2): 1.07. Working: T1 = 5.2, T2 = 4.84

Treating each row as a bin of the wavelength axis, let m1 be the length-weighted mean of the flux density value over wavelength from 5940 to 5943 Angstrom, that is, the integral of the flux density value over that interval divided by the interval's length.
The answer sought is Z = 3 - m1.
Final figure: -2.46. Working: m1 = 5.46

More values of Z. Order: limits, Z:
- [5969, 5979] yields -2.87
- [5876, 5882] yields -2.22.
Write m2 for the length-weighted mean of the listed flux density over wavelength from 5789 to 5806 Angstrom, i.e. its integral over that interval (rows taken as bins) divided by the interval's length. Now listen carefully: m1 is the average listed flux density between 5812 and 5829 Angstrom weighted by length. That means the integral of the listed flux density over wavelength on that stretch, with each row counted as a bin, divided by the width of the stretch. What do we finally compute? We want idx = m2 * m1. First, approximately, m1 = 4.65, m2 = 5.12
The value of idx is 23.8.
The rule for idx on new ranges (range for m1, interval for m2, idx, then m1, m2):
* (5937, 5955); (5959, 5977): 32.2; 5.62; 5.73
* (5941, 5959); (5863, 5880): 30.1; 5.78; 5.21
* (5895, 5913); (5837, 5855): 27.6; 5.41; 5.10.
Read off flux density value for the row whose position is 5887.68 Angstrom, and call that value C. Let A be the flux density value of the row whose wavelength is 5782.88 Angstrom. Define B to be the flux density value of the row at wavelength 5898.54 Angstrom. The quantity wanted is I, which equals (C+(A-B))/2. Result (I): 2.46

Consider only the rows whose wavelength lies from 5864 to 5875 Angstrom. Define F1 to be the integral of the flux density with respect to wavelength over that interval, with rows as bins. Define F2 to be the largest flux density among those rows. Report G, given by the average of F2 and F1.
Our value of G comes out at 31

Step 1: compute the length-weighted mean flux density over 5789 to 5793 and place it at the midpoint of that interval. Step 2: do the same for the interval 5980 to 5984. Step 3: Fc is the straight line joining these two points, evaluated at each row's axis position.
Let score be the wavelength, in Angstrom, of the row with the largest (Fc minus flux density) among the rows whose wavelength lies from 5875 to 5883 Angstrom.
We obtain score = 5880.91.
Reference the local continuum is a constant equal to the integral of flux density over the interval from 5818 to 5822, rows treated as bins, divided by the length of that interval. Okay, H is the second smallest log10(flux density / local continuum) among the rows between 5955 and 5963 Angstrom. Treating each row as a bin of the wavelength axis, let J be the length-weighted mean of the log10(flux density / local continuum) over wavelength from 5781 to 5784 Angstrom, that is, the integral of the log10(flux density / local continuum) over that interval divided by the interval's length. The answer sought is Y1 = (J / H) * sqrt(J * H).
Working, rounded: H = 0.119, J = 0.0760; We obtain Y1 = 0.061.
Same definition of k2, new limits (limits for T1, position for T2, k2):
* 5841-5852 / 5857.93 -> 1.02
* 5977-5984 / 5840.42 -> 1.19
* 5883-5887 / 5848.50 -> 1.02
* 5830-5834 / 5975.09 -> 0.77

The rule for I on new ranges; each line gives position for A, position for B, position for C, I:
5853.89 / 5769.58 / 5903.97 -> 2.90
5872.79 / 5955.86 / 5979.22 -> 2.64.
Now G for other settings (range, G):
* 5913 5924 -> 33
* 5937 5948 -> 33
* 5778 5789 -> 30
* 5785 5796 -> 30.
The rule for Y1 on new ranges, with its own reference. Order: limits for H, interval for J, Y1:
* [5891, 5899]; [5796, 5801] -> 0.083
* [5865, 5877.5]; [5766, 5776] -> 0.103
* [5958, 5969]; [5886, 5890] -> 0.061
